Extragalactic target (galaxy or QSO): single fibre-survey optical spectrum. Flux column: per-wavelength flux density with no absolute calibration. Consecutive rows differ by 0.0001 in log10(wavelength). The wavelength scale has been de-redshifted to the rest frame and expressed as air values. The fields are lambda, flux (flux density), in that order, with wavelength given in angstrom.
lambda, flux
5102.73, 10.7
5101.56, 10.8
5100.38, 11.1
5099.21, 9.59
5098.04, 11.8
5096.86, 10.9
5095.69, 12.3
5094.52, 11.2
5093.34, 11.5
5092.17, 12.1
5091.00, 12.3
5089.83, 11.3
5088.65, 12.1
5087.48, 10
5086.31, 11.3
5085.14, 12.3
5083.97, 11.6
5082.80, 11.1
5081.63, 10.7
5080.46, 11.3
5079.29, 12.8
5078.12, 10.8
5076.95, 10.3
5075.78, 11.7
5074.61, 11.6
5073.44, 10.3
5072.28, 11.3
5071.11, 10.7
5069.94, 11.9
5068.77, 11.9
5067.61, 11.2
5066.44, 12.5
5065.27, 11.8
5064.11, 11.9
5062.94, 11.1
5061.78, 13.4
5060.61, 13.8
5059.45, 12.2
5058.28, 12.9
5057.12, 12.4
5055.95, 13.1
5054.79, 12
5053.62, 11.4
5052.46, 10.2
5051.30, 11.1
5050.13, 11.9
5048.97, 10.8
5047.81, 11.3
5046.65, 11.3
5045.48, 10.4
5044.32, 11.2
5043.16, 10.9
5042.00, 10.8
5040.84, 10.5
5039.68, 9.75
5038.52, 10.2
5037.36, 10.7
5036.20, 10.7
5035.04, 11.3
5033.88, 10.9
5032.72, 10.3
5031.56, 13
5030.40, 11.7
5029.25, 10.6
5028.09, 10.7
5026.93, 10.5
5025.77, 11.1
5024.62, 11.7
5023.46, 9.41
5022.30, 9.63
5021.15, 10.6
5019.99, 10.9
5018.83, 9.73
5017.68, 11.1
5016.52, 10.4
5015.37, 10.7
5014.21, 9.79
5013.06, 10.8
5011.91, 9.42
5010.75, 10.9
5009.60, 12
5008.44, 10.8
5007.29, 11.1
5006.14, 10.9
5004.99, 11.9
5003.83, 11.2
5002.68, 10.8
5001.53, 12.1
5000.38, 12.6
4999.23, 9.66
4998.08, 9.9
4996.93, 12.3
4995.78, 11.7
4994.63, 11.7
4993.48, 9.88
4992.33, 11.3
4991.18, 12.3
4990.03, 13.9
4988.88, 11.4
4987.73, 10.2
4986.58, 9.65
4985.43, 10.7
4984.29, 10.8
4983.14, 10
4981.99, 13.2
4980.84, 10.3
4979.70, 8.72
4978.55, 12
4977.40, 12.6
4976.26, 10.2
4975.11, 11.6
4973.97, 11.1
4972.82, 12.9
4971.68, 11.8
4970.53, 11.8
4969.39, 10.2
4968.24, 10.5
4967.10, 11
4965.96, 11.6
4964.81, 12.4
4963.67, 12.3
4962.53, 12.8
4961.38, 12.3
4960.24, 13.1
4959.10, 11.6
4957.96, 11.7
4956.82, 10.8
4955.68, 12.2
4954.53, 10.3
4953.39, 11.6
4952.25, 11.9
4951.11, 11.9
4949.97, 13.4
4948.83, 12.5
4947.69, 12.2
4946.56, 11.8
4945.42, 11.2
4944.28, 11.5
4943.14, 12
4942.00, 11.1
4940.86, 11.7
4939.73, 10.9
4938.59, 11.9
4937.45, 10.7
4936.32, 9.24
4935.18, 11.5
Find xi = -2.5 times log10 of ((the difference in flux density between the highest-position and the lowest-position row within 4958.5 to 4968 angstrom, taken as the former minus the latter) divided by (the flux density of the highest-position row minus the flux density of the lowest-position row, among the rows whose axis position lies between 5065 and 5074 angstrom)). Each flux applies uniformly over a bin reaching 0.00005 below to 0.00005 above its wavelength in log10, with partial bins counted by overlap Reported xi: 0.99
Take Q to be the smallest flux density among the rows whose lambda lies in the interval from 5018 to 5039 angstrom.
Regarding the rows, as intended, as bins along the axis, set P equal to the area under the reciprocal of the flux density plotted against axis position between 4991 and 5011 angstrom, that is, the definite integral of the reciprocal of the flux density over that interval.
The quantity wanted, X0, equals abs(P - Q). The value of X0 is 7.6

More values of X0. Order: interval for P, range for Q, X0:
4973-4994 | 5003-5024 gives 7.5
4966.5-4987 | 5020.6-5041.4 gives 7.5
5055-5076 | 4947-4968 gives 8.5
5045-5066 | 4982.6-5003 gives 7.9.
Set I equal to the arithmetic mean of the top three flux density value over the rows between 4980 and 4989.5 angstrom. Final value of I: 11.8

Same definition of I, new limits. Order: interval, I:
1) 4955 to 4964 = 12.7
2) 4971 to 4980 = 12.5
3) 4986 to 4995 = 12.6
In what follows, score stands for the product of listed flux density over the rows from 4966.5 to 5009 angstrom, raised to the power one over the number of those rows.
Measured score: 11.2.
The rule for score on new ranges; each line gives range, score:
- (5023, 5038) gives 10.9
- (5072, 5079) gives 11.0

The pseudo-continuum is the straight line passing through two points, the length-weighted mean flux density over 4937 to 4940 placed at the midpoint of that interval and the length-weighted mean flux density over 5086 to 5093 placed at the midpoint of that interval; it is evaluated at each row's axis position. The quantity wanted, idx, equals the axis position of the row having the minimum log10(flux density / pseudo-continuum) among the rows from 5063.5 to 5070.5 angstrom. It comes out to 5067.61 angstrom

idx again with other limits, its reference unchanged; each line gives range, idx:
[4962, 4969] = 4968.24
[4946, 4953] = 4946.56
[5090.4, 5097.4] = 5096.86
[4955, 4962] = 4956.82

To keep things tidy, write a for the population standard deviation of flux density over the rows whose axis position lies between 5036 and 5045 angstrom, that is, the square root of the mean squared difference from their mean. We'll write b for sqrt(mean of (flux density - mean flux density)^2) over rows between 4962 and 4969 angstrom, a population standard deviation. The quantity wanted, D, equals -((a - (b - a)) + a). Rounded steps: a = 0.4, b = 0.81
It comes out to -0.4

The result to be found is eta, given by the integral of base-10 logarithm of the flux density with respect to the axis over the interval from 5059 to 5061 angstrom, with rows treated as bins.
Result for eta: 2.2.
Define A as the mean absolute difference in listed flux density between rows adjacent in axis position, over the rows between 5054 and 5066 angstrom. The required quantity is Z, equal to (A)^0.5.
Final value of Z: 0.95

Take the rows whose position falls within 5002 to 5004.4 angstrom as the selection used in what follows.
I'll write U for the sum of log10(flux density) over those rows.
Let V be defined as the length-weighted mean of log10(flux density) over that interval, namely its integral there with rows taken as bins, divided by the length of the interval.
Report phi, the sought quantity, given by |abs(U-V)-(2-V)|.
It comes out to 0.08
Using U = 2.08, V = 1.04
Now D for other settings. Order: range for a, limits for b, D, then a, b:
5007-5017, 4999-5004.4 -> -1.1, 0.7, 1.03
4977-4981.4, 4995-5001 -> -3.3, 1.5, 1.22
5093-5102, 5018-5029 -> -1.5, 0.7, 0.71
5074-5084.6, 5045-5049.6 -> -1.7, 0.7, 0.38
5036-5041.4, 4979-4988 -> 0.1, 0.4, 1.21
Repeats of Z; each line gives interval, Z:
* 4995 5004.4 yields 1.09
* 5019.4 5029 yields 0.86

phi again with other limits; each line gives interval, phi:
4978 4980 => 0.02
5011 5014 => 0.01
